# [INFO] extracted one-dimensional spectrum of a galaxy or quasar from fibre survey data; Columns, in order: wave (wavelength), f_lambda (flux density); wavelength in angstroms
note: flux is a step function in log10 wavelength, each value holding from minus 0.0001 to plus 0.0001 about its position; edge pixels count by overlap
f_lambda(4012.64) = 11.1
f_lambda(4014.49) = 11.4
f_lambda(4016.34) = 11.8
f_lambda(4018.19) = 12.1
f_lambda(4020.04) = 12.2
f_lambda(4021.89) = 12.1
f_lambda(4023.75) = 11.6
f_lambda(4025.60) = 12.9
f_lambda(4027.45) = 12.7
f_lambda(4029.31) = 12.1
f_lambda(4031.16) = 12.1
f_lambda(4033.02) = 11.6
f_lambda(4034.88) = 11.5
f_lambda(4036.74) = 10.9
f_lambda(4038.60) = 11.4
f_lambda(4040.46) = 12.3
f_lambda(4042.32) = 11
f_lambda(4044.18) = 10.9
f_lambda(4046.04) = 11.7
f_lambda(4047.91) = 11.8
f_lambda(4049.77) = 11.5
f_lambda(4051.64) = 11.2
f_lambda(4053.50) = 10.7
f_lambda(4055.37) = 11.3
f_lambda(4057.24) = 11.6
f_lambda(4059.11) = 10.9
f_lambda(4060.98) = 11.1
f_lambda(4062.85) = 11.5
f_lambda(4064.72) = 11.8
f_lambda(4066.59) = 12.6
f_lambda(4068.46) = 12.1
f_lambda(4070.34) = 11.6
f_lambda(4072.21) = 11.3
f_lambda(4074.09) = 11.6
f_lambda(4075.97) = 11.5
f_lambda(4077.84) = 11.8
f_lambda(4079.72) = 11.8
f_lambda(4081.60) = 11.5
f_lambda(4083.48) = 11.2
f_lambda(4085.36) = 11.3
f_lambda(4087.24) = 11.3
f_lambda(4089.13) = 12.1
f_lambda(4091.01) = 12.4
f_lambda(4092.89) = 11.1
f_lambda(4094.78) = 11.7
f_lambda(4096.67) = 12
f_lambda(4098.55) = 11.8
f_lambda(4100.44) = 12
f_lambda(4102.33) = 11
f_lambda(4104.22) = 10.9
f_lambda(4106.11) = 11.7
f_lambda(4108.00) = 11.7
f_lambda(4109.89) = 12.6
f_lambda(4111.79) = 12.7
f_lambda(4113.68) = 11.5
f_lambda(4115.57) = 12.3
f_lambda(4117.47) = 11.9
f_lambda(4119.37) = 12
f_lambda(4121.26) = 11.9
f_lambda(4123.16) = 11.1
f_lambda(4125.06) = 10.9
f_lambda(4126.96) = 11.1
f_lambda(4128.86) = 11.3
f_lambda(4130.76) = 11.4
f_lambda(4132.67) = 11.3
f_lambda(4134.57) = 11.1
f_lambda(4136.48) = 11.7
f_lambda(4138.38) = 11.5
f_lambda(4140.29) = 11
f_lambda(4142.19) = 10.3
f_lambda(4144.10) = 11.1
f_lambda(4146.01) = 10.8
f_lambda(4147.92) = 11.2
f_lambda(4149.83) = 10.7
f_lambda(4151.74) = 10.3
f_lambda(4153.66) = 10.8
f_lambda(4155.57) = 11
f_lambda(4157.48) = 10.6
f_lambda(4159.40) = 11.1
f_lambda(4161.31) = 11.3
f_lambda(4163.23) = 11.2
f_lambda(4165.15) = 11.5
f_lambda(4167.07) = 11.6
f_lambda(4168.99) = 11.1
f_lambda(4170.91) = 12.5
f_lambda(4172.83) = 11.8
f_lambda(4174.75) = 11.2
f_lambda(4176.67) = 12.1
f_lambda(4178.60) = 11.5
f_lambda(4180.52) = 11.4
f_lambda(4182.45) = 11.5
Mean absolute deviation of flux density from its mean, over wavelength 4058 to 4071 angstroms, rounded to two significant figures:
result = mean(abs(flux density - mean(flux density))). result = 0.44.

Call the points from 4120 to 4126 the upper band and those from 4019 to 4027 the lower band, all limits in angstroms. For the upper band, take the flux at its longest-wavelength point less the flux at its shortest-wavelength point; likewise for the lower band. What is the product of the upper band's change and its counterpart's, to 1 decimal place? -0.7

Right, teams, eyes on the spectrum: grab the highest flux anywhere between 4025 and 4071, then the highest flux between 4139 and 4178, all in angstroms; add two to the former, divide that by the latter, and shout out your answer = 1.19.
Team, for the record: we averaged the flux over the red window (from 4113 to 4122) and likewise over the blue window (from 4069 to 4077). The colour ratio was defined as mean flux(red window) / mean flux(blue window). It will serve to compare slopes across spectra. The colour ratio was 1.04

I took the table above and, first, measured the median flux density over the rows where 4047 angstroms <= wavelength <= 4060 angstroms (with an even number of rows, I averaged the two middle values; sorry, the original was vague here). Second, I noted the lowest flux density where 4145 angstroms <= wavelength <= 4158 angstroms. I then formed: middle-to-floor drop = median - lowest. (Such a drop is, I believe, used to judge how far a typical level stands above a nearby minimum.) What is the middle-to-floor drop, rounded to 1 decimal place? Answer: 1.0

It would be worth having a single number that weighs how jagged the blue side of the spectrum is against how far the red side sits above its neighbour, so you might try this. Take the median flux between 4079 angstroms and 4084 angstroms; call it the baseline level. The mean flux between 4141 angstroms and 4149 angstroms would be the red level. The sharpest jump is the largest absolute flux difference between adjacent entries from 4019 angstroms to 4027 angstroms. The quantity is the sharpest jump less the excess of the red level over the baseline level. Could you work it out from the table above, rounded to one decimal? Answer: 1.9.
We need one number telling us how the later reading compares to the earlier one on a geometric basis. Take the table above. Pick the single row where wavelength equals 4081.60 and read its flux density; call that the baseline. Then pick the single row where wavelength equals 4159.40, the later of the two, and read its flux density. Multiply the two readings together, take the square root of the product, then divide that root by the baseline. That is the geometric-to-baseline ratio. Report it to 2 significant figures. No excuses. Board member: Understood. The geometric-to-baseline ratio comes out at 0.98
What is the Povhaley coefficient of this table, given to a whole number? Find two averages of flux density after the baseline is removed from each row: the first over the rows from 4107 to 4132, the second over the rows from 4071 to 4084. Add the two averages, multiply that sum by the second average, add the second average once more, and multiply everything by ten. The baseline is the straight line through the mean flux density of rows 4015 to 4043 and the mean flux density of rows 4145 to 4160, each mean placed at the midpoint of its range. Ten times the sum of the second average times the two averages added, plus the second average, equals 1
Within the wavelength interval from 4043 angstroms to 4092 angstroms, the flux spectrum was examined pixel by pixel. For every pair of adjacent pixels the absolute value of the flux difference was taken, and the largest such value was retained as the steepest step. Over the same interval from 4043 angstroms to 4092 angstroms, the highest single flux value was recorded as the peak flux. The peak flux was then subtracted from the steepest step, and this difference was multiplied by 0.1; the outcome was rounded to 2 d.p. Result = -1.18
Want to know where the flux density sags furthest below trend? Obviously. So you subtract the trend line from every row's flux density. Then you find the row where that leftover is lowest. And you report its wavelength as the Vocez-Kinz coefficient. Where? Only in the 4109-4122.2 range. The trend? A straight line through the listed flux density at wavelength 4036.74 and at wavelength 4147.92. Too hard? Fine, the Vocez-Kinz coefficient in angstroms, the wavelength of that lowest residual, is 4113.68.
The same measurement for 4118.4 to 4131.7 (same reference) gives 4125.06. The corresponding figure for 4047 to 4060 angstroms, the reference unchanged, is 4053.50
